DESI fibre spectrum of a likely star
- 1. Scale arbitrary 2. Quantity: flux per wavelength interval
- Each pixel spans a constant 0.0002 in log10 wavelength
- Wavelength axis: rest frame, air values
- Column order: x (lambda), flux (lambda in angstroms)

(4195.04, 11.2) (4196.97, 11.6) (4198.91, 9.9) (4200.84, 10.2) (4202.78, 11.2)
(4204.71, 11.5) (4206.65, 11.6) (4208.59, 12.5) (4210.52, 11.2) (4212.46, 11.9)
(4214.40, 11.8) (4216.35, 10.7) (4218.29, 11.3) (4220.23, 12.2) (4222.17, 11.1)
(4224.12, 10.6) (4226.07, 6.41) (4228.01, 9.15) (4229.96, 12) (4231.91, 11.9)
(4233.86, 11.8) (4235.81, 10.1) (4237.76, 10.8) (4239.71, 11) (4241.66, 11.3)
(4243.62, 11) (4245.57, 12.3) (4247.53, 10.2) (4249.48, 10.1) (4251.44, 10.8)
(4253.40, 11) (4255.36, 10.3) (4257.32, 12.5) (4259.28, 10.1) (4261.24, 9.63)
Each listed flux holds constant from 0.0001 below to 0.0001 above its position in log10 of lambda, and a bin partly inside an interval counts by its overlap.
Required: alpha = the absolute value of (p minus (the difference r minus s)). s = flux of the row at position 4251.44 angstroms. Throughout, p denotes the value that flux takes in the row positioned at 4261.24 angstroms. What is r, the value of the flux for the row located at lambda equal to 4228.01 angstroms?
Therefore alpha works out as 11.3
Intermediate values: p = 9.63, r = 9.15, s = 10.8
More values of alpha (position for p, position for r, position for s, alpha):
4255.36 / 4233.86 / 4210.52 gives 9.7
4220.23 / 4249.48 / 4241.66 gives 13.4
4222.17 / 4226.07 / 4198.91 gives 14.6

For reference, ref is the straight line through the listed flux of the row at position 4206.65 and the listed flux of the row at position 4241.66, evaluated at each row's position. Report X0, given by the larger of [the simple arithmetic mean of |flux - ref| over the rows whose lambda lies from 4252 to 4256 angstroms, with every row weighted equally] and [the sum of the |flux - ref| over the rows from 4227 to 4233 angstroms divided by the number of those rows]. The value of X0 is 1.1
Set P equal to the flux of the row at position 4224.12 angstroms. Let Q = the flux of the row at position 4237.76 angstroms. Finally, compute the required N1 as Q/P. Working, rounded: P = 10.6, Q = 10.8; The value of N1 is 1.02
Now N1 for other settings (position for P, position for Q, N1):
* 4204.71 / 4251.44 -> 0.94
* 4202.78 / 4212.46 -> 1.06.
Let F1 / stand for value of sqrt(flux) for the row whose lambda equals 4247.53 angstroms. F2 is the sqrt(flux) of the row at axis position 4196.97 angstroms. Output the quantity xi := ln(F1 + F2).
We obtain 1.89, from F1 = 3.19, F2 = 3.41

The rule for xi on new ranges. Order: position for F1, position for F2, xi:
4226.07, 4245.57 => 1.80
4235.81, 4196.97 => 1.88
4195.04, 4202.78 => 1.90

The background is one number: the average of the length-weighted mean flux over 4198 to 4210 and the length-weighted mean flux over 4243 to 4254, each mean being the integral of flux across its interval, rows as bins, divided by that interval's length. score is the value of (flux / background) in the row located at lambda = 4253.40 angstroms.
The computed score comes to 1.00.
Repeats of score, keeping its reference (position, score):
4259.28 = 0.92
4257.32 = 1.13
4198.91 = 0.90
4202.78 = 1.02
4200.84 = 0.92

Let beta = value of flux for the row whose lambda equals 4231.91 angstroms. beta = 11.9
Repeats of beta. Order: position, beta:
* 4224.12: 10.6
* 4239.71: 11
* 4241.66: 11.3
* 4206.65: 11.6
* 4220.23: 12.2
